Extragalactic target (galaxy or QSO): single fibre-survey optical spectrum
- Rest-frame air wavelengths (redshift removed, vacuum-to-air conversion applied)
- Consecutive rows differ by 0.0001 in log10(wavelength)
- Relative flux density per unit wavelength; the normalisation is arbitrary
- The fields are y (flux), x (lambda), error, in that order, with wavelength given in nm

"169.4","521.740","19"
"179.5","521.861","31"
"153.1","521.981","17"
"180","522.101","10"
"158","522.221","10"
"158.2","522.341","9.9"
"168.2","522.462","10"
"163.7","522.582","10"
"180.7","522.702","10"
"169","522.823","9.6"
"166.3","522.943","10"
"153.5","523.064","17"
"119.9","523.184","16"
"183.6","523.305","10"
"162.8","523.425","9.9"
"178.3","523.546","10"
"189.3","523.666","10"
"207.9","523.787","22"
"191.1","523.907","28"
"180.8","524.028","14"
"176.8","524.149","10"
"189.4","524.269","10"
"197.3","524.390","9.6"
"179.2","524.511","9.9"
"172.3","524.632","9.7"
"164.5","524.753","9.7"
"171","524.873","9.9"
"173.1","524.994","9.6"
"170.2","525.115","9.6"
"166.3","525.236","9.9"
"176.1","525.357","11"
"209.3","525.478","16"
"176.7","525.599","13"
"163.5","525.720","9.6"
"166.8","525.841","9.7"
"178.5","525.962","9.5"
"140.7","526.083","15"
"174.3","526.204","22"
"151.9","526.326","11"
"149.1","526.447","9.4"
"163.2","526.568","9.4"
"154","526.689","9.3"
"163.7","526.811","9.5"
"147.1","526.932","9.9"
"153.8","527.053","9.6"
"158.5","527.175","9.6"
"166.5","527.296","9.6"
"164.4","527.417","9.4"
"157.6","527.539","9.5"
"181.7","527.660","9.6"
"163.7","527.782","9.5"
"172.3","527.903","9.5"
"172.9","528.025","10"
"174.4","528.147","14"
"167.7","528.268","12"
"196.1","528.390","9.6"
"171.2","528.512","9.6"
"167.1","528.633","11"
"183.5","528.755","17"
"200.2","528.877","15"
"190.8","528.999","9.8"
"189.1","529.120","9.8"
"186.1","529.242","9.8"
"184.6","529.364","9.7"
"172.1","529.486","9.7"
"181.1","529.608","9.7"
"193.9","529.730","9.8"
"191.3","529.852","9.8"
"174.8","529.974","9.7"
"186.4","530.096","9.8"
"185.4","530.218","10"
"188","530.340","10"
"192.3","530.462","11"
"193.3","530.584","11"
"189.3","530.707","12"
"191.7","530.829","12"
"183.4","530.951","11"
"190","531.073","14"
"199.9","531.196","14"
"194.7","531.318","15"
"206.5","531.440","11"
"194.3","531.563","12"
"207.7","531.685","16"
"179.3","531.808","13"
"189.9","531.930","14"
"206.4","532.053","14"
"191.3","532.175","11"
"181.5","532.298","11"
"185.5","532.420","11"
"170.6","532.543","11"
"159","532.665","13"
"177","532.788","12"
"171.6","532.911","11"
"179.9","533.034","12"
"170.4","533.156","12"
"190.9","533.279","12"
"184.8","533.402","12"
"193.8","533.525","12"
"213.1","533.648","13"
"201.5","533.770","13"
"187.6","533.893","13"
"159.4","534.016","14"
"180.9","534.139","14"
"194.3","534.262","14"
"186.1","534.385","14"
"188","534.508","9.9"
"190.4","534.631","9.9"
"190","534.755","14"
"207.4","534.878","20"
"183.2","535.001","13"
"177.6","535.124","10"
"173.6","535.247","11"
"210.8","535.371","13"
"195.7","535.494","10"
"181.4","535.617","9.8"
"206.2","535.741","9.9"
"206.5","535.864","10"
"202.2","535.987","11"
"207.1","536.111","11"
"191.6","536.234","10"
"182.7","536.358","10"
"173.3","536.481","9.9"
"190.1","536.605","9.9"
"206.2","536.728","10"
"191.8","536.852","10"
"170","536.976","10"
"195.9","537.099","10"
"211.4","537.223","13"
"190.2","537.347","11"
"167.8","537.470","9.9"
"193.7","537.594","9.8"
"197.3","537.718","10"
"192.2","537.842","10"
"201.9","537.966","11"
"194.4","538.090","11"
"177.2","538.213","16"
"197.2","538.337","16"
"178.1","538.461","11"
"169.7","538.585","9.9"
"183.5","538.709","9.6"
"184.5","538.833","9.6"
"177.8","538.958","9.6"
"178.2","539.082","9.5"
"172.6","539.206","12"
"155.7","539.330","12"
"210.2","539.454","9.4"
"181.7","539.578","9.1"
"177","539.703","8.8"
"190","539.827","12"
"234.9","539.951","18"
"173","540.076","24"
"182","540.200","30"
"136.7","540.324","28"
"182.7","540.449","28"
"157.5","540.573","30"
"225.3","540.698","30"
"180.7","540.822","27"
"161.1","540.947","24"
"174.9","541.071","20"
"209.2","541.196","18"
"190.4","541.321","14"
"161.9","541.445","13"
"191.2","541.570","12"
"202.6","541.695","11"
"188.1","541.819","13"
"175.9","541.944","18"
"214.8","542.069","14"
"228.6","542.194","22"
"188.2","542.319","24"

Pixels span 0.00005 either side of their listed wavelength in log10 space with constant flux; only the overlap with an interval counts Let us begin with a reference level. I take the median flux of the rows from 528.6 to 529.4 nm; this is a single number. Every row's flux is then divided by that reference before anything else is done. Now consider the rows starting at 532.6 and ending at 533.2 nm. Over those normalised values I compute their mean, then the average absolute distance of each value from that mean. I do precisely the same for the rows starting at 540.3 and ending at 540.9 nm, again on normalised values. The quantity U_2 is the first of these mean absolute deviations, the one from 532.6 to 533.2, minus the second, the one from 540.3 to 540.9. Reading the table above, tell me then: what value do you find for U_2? -0.10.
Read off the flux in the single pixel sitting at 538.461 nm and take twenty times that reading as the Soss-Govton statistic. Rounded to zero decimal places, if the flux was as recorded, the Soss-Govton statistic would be 3562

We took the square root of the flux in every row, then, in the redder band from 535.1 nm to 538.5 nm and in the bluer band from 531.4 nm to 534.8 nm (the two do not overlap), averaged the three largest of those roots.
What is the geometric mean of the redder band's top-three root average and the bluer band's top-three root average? 14.5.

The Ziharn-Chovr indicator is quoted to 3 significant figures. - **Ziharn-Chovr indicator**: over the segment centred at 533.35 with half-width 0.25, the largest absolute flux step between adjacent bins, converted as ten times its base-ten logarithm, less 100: -86.9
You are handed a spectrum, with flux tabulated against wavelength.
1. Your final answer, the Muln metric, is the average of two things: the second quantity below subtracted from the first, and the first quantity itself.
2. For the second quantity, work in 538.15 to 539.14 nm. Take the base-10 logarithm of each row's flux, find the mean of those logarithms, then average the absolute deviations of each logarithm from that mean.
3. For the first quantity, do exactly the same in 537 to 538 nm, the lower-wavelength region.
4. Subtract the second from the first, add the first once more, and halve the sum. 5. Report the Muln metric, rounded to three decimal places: 0.011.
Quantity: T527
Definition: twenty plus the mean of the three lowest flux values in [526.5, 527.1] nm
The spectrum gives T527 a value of 172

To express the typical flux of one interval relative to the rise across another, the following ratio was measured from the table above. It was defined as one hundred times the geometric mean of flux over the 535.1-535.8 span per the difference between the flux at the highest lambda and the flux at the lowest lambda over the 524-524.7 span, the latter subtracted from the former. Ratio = -2239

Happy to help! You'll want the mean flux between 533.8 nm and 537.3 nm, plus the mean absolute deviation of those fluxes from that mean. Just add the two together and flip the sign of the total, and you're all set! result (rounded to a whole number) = -201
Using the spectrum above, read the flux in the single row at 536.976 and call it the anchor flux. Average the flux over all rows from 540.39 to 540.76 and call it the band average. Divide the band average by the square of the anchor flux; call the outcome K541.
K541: 0.0065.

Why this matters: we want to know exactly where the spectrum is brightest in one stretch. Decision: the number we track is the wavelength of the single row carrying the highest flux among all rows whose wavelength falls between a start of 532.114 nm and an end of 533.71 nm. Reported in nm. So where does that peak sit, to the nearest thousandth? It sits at 533.648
